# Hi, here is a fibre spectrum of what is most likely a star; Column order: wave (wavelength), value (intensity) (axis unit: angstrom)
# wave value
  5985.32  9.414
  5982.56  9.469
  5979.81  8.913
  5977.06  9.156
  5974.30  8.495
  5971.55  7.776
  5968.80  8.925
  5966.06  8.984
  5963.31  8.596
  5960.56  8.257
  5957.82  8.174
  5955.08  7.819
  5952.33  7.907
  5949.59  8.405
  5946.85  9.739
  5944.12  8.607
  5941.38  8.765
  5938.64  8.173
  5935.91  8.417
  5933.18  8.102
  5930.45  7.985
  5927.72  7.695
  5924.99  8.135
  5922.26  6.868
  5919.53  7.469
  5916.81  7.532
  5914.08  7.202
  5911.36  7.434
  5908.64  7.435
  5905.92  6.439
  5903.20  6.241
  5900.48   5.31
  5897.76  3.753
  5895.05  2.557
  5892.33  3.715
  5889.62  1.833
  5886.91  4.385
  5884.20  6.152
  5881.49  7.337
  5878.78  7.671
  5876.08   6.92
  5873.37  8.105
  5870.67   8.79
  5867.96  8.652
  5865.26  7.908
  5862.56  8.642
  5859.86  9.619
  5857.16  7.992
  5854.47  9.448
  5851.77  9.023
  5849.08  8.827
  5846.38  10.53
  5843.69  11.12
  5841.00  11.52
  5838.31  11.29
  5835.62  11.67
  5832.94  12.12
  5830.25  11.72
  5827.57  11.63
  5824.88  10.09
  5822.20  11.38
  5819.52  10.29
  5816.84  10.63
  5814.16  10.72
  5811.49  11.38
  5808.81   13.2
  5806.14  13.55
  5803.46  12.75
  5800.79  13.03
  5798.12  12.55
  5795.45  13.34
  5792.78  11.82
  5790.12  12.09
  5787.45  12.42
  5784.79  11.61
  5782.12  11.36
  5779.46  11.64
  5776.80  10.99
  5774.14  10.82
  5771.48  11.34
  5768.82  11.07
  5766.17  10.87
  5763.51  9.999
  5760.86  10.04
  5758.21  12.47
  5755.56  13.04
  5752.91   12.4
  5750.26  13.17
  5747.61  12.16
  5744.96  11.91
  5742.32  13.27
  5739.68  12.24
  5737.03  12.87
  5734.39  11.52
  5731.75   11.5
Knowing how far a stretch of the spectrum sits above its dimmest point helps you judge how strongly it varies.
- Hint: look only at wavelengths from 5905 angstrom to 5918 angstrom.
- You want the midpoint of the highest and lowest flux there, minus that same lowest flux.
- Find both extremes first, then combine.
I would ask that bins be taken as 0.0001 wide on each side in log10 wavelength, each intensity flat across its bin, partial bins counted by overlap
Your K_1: 0.55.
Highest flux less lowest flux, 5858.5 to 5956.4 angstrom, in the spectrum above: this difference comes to 7.91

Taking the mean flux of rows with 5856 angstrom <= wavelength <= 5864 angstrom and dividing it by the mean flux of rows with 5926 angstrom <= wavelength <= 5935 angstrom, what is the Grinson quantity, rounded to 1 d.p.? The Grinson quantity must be 1.1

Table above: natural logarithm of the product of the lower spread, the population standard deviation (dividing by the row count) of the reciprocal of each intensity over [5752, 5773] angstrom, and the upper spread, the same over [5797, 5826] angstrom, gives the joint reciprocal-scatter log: -9.5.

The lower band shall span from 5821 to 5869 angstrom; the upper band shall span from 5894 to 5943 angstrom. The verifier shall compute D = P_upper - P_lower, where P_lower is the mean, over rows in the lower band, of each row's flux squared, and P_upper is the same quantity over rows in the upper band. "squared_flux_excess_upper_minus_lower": -54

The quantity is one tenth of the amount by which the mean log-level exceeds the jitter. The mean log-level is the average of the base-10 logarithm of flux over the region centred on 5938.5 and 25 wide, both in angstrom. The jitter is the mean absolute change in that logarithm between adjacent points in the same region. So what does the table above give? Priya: 0.090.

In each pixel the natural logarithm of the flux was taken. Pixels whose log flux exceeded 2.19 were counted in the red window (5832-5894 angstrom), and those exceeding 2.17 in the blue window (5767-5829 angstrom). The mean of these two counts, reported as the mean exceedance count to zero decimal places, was 16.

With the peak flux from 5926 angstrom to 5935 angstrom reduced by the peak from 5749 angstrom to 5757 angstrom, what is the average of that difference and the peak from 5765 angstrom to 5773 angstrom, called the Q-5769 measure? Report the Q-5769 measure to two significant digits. 3.1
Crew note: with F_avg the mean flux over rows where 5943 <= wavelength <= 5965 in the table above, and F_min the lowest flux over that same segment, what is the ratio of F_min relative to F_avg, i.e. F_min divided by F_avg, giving 0.93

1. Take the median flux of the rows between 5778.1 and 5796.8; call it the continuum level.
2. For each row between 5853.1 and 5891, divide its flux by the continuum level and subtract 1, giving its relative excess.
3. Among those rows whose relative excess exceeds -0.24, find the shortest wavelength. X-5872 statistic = 5854.47 angstrom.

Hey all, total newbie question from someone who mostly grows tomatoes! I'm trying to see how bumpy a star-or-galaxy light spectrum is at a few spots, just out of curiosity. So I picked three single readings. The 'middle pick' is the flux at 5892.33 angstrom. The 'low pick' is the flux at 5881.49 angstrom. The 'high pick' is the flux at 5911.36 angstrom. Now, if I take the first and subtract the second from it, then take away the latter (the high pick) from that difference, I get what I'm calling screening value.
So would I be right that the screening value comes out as -11.1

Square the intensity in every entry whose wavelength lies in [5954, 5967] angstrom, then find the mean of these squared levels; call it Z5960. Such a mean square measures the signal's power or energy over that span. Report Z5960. 70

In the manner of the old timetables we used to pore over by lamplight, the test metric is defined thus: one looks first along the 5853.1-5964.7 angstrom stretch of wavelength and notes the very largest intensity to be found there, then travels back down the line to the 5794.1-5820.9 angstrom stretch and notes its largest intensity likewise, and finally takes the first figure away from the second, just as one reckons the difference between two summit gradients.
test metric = 3.8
